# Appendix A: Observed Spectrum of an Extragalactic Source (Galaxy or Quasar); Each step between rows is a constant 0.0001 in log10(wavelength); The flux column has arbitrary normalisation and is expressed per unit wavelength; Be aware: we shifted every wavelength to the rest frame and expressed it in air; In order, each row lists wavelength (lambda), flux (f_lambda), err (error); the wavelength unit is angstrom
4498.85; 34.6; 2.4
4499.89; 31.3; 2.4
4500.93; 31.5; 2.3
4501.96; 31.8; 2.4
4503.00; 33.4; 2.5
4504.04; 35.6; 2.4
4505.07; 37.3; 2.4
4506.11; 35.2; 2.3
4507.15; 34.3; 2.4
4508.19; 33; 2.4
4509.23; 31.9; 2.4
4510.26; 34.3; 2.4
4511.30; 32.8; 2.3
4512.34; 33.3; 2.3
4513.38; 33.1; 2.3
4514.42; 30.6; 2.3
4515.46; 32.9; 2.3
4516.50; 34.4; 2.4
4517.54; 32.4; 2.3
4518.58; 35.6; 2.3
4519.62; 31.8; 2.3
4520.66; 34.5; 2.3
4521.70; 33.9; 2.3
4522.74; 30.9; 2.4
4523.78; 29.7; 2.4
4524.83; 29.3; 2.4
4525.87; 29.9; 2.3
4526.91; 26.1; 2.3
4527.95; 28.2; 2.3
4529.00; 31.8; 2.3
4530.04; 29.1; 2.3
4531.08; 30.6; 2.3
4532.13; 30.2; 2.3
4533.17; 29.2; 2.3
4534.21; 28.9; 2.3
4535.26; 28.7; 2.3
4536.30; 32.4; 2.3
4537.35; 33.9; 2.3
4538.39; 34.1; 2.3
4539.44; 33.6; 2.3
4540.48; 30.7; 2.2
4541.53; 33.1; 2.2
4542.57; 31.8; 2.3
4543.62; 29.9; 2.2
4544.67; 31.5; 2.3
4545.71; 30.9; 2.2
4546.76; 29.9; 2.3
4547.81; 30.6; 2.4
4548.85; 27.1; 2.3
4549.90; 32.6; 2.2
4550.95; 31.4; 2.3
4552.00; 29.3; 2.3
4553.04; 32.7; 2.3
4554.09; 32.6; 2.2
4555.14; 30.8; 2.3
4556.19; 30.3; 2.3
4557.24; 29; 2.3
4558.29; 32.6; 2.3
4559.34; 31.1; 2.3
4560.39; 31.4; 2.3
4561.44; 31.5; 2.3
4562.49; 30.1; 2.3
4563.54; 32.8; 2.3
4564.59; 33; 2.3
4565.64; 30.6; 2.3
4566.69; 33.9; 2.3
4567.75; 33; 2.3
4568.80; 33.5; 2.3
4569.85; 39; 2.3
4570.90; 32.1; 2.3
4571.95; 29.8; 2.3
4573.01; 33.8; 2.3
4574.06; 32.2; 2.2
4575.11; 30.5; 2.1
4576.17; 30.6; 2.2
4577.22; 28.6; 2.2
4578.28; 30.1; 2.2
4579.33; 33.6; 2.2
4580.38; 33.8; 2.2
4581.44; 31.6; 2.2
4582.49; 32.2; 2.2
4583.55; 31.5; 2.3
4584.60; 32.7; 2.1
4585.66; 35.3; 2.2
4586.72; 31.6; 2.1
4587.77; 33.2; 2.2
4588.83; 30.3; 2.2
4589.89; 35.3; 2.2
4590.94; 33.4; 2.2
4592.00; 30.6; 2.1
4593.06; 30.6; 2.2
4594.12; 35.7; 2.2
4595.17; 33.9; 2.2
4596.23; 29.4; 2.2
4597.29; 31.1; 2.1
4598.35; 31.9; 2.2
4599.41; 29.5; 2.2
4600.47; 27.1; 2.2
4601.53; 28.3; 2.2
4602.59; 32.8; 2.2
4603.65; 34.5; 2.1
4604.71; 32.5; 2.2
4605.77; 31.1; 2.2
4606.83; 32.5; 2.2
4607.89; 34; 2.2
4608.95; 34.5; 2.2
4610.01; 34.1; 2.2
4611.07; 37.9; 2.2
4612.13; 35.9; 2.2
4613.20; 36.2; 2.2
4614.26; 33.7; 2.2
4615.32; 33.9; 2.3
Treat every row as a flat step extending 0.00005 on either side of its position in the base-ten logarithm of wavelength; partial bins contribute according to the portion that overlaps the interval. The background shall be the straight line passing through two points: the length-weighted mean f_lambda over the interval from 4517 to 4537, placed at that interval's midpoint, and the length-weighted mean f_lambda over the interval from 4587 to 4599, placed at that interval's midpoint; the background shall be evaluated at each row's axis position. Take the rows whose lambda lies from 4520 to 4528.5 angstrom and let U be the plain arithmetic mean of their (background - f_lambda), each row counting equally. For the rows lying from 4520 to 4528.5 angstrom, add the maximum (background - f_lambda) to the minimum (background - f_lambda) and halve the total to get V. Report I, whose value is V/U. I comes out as 1.0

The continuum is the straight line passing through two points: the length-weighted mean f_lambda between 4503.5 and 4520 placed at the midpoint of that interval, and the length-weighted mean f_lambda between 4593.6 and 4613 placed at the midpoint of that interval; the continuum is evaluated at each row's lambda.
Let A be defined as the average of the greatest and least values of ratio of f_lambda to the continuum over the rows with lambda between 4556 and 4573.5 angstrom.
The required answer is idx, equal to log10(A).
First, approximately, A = 1.03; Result 0.01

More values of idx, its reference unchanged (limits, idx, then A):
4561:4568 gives -0.01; 0.97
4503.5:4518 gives 0.00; 1.01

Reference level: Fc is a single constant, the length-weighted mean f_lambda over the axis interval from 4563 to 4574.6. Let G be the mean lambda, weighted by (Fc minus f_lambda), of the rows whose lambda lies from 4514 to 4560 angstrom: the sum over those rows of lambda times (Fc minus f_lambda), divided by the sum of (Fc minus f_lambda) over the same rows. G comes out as 4539.0 angstrom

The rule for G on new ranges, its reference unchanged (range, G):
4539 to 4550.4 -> 4546.1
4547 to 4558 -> 4552.4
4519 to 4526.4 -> 4524.6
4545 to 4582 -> 4559.4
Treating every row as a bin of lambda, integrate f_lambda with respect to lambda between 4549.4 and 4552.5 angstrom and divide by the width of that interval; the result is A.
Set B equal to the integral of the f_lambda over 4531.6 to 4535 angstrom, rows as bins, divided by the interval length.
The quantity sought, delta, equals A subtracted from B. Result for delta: -2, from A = 31.1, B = 29.3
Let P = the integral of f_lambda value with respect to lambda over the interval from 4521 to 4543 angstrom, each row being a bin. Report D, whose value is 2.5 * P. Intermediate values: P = 678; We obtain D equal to 1694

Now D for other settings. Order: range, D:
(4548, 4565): 1323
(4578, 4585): 566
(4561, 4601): 3209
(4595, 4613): 1460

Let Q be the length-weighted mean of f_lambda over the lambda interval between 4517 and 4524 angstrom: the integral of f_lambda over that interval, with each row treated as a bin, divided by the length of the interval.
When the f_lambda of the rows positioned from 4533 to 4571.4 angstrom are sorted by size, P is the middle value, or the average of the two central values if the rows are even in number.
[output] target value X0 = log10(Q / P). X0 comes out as 0.018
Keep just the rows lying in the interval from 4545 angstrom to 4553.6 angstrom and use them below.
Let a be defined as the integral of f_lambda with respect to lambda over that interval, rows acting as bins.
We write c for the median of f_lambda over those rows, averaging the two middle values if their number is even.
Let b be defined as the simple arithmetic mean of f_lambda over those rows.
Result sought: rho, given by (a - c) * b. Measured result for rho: 7108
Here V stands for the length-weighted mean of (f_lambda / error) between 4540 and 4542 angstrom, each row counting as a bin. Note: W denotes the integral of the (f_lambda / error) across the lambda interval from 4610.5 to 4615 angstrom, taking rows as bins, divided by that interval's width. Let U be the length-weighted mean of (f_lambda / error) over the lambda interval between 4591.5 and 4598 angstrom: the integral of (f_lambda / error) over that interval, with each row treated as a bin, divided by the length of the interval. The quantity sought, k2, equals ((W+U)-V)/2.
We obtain 8.2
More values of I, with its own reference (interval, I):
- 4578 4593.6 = 2.3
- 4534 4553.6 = -4.8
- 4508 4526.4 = 0.9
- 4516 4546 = 0.5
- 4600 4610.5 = 4.0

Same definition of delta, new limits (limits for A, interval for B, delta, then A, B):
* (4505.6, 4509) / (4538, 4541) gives -1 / 33.9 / 32.7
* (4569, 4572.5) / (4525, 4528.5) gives -5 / 33.6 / 28.2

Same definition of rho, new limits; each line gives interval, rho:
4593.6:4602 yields 7070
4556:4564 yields 6770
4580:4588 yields 7501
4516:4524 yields 7605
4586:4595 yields 8537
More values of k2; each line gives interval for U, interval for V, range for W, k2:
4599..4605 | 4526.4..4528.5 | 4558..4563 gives 8.0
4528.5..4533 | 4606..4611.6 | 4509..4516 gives 5.8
